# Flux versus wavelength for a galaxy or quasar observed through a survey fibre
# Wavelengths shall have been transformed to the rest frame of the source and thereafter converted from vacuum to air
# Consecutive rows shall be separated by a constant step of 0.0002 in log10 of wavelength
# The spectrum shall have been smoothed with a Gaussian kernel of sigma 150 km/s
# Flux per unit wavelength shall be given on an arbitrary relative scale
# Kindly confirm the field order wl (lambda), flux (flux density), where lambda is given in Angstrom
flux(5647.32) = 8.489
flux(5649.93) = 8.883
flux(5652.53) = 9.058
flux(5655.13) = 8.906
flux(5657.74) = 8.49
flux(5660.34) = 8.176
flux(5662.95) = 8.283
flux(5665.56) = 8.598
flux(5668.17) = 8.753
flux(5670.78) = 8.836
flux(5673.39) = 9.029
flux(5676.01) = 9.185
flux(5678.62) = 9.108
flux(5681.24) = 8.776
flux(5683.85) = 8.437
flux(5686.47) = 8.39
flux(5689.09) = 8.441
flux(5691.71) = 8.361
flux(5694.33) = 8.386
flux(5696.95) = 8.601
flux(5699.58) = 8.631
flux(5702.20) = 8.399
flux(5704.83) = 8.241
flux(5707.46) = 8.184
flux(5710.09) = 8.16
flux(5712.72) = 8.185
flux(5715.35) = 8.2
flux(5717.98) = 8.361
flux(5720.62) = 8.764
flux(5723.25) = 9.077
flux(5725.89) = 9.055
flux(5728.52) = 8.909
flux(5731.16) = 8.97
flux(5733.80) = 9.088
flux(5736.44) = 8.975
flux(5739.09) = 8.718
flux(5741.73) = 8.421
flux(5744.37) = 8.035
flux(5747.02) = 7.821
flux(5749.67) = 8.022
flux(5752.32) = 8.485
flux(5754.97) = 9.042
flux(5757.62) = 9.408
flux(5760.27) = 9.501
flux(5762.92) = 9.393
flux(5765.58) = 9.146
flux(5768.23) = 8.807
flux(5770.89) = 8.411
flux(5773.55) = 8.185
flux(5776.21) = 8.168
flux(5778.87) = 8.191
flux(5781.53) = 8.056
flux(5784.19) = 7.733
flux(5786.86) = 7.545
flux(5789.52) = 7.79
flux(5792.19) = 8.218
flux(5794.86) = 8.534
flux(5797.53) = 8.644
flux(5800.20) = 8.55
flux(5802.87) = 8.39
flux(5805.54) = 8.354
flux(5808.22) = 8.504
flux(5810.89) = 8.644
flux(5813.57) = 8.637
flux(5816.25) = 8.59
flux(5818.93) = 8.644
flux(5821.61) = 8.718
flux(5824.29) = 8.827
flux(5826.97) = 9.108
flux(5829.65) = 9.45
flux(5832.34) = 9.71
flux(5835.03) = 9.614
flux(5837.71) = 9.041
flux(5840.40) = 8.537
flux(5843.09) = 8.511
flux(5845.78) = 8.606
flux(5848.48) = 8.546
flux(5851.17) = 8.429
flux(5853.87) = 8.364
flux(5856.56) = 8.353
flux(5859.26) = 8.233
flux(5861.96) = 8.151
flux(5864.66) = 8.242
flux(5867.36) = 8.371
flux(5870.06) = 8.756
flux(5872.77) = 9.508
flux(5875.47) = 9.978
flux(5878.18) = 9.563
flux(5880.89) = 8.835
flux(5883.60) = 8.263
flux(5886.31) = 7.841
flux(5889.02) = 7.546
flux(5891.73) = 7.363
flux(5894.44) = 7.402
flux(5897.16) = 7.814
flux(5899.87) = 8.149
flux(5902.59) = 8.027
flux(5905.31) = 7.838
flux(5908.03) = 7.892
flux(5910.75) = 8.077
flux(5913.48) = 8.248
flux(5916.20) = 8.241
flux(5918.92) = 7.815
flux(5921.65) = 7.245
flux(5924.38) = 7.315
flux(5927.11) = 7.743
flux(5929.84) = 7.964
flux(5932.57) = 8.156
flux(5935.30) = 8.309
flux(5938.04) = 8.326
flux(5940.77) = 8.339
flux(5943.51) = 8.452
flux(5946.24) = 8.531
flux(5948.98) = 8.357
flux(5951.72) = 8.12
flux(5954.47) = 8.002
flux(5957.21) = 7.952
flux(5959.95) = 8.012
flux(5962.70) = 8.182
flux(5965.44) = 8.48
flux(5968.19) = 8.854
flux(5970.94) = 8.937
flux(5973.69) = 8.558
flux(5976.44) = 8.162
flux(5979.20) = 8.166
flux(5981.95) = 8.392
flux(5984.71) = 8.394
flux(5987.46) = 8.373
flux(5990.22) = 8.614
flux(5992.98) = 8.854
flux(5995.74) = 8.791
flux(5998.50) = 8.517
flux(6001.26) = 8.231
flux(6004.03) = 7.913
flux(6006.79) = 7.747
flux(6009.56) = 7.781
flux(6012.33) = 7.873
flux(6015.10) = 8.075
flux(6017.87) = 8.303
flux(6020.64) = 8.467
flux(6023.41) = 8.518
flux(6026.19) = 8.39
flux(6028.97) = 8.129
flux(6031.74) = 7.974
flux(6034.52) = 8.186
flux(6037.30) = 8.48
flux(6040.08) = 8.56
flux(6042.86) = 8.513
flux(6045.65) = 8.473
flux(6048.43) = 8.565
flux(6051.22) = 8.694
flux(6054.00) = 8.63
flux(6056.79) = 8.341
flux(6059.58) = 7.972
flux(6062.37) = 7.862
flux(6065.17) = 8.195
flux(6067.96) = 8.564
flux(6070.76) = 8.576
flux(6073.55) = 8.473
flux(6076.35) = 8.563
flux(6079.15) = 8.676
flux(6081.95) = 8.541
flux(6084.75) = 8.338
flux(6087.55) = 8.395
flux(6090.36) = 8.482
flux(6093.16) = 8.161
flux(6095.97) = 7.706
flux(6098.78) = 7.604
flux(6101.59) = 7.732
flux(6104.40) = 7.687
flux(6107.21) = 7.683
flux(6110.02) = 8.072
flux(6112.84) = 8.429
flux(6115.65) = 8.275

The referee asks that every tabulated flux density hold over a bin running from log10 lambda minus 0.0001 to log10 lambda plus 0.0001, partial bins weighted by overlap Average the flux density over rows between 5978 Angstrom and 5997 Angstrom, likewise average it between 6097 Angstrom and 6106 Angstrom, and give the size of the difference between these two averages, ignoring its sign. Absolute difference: 0.84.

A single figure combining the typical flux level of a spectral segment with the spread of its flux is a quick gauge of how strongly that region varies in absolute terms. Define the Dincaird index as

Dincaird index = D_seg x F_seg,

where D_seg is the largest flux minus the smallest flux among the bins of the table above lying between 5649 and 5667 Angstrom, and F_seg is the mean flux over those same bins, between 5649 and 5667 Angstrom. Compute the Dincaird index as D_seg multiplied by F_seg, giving 8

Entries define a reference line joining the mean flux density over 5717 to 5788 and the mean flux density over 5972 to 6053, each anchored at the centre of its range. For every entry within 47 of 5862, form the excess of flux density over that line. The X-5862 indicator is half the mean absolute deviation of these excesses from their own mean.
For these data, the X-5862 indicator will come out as 0.246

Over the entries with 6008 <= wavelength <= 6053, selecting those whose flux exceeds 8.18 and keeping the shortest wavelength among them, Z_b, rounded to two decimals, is 6017.87 Angstrom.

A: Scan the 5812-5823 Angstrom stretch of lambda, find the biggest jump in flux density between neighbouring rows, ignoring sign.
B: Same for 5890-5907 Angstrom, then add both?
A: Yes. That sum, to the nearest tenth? 0.5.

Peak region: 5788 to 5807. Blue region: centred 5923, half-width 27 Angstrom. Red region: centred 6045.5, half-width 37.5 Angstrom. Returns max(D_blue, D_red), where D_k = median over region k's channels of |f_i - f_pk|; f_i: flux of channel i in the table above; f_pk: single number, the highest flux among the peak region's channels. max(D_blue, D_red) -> 0.53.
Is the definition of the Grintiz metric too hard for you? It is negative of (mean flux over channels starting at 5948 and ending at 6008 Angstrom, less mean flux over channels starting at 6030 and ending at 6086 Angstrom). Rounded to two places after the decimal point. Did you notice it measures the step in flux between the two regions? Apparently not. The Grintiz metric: 0.06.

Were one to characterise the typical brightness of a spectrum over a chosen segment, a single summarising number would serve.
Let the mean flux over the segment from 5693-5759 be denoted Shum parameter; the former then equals 8.6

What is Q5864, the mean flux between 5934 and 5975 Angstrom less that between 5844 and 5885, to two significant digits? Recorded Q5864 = -0.32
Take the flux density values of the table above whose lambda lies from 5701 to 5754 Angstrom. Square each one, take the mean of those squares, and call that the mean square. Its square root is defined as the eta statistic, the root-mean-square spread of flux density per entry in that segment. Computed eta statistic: 8.51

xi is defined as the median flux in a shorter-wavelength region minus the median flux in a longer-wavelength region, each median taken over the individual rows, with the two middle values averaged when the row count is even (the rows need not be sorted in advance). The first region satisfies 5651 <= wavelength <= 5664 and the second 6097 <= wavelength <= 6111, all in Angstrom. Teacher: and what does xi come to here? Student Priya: 0.80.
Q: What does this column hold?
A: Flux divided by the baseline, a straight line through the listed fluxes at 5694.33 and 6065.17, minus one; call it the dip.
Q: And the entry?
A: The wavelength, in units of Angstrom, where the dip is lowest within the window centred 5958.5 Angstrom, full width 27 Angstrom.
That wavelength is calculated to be 5957.21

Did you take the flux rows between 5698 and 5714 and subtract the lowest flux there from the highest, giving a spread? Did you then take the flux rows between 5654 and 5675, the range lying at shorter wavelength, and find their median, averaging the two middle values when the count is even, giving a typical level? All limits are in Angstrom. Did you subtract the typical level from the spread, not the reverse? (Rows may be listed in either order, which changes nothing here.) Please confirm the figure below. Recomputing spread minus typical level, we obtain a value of -8.2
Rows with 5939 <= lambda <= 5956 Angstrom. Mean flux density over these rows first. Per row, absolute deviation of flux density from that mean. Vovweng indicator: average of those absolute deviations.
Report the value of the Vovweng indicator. 0.16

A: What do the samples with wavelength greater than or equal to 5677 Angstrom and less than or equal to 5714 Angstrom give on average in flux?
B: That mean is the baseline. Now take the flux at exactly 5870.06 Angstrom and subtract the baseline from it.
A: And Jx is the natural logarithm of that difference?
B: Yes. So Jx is -1.2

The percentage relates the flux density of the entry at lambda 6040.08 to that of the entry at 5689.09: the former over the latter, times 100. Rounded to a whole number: 101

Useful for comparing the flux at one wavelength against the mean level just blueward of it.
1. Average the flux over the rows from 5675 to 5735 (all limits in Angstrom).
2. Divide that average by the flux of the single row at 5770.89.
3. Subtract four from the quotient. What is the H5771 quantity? -2.98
